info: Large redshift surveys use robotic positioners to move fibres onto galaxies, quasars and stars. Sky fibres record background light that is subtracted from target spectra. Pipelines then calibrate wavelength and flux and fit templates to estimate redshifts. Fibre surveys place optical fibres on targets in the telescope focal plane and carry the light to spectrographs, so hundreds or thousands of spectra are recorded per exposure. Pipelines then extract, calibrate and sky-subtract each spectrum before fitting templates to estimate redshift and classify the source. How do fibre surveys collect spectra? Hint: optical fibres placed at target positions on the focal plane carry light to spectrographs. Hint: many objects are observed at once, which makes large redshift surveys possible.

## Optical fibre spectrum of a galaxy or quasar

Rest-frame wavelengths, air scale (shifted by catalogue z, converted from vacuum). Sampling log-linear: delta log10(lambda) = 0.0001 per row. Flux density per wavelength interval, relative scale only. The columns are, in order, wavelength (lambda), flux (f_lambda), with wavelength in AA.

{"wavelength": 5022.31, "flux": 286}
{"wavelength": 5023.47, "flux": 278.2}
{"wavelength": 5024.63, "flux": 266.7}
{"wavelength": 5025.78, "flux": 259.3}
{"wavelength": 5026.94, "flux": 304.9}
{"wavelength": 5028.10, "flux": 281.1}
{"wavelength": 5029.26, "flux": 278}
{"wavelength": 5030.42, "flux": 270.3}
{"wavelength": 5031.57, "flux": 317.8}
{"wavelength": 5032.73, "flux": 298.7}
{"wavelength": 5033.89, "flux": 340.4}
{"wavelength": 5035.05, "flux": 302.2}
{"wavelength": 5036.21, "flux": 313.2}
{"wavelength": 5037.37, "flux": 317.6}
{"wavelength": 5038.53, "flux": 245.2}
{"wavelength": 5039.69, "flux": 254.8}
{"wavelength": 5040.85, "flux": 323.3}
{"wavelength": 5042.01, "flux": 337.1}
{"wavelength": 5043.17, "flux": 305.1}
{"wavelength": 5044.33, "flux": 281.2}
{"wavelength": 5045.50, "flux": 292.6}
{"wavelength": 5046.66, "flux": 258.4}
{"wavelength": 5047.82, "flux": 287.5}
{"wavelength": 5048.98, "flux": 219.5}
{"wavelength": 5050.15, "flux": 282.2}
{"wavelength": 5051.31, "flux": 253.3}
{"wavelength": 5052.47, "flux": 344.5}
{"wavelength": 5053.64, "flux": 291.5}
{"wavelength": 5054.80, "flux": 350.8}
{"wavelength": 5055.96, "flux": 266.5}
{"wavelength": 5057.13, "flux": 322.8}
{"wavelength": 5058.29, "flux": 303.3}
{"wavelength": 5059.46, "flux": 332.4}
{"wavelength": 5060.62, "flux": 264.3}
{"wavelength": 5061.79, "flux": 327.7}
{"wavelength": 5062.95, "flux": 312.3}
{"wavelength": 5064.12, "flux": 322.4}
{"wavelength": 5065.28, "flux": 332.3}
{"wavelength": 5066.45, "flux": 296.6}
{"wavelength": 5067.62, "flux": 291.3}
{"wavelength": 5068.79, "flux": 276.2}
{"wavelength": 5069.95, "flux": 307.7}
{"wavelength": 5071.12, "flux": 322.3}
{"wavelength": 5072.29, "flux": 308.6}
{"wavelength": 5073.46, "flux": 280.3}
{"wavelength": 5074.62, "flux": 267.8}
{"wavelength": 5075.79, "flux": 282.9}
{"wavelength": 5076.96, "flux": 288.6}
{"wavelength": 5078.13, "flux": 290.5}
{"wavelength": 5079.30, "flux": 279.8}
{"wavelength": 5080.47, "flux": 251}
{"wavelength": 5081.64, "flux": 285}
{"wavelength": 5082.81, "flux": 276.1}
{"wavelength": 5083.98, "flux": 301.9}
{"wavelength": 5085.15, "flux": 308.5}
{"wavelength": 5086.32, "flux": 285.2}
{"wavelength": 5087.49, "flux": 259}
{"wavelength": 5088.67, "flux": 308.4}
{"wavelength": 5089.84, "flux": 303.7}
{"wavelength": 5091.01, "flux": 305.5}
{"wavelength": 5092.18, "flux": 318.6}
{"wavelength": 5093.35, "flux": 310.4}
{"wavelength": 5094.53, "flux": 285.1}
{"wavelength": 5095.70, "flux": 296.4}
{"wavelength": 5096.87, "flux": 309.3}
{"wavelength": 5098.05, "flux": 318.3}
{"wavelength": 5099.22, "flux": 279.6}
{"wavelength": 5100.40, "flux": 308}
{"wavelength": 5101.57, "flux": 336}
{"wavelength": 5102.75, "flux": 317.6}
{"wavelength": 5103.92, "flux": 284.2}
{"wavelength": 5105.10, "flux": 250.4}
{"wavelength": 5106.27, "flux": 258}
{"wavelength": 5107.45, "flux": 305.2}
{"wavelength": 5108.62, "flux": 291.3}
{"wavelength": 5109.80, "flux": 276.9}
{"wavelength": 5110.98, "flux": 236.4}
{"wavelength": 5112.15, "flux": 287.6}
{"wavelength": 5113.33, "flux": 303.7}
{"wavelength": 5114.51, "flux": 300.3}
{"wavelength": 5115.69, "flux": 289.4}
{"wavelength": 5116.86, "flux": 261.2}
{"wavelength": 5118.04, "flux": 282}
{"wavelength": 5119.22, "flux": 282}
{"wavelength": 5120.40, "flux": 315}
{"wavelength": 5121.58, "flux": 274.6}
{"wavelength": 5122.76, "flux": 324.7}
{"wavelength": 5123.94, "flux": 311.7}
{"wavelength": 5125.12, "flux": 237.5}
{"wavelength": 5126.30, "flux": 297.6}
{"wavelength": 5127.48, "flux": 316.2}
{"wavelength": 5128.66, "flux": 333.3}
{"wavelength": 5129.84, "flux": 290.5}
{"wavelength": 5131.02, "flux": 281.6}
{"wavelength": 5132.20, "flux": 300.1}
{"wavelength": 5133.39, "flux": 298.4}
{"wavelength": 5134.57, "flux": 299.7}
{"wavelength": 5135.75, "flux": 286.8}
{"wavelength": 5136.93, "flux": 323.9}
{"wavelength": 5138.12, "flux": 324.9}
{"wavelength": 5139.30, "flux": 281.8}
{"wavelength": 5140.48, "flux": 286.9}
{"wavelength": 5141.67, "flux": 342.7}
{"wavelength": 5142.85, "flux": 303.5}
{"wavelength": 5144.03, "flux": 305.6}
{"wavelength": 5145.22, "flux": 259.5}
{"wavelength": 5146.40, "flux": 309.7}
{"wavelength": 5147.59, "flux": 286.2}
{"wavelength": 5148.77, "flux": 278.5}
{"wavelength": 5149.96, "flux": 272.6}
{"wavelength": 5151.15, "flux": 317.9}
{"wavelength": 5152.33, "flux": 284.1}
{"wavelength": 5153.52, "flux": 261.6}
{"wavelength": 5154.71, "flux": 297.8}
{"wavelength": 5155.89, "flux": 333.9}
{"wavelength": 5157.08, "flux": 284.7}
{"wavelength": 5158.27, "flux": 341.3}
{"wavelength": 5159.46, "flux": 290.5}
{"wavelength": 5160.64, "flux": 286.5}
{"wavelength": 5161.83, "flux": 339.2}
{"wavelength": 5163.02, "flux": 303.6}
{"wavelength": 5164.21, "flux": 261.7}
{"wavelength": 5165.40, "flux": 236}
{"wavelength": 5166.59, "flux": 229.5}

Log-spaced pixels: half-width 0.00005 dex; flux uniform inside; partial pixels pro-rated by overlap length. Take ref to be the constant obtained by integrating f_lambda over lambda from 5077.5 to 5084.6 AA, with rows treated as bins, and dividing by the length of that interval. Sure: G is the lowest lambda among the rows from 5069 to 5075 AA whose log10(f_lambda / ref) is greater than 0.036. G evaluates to 5069.95 AA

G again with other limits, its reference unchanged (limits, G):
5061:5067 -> 5061.79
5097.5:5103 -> 5098.05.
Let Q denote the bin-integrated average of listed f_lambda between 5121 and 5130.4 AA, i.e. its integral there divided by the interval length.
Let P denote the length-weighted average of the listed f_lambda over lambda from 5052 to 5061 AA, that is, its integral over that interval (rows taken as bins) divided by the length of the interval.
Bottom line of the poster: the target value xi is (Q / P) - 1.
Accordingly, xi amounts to -0.04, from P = 310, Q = 298.4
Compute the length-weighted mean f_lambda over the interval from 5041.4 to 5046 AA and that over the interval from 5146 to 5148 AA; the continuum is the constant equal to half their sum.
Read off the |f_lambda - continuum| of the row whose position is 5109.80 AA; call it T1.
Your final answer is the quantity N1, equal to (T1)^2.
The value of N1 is 561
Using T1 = 24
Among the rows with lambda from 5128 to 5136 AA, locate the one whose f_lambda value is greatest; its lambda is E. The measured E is 5128.66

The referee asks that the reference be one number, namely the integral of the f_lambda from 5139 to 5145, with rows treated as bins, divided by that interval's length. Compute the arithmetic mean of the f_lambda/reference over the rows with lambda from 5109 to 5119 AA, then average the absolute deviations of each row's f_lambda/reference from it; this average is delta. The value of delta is 0.053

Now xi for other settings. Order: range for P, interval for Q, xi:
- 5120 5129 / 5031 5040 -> 0.00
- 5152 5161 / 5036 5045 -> -0.01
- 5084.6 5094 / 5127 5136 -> 0.01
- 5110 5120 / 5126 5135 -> 0.08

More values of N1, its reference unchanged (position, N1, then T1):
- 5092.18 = 325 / 18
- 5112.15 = 168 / 13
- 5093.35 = 96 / 10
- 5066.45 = 16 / 4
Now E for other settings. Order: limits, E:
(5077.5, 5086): 5085.15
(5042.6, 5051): 5043.17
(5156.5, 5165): 5158.27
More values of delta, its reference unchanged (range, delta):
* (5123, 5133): 0.065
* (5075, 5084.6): 0.032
